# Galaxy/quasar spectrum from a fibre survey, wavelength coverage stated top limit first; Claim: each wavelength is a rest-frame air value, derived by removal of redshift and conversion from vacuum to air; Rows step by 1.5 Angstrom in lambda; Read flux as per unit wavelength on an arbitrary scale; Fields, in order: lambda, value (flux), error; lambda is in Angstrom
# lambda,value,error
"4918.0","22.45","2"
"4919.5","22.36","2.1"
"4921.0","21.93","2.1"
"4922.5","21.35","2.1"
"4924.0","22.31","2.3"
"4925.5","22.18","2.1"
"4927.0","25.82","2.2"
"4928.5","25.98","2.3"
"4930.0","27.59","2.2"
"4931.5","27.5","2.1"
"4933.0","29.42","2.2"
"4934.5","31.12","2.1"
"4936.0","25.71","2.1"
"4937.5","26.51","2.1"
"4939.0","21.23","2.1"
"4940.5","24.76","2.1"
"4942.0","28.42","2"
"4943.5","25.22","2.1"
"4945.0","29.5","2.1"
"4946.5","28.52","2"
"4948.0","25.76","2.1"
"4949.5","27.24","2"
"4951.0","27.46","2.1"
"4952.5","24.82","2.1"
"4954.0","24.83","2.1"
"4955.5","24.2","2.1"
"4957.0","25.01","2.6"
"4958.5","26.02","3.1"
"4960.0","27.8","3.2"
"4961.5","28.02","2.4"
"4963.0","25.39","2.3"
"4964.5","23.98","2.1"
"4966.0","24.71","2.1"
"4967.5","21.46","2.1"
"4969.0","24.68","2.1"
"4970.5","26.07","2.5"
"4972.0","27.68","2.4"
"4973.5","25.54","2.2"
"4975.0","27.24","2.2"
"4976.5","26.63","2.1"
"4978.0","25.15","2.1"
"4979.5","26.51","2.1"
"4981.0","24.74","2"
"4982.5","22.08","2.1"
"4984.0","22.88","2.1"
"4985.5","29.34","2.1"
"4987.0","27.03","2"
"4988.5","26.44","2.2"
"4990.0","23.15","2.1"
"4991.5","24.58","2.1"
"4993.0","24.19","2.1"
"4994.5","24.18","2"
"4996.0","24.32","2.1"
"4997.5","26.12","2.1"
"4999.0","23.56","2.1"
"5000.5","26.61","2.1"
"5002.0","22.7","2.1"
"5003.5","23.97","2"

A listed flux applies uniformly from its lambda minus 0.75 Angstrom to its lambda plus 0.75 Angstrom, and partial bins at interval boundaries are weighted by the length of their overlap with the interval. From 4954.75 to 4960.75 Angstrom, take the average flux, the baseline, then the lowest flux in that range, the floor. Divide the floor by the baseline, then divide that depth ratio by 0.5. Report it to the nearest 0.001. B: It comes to 1.879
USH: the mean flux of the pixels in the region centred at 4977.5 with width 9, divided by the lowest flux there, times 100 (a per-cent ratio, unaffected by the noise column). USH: 105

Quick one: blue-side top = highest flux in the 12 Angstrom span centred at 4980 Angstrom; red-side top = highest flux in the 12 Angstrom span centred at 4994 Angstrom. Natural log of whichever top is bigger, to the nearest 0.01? 3.38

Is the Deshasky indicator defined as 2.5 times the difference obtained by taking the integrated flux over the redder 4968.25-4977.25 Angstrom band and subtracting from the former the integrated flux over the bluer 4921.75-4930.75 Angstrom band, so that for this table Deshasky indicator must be 47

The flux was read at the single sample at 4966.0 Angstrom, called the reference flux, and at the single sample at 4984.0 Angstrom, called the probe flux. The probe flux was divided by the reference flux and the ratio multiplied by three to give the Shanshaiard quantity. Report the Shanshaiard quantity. 2.78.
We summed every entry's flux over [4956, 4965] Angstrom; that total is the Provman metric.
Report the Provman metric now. 156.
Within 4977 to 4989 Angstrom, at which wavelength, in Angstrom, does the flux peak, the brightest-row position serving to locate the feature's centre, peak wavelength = 4985.5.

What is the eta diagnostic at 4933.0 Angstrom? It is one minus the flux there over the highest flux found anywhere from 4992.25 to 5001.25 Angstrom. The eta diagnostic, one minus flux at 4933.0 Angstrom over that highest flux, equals -0.11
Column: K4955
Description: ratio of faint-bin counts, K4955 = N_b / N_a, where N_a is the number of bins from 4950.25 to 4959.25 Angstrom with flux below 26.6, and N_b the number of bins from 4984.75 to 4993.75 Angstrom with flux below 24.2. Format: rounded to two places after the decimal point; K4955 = 0.40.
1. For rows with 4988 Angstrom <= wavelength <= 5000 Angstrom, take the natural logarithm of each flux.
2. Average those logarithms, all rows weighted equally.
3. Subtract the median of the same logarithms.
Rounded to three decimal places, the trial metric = 0.012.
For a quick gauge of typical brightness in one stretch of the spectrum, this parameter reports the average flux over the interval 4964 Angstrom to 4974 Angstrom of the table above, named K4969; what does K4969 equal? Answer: 24.9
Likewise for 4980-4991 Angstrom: 25.1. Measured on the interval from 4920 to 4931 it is 23.9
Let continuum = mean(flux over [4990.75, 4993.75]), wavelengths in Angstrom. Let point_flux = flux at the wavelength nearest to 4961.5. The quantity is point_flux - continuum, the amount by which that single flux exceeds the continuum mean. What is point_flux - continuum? 3.6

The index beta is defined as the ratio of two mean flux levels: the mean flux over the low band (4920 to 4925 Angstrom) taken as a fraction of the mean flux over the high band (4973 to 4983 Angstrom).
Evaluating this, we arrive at 0.86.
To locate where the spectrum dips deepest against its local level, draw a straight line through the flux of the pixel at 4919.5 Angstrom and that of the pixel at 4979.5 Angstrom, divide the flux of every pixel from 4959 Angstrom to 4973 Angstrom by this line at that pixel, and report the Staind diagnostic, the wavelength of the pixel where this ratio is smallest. 4967.5 Angstrom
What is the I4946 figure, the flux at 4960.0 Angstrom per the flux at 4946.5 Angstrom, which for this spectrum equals 0.975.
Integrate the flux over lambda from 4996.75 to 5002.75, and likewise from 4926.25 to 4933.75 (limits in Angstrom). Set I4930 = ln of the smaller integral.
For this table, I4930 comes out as 5.00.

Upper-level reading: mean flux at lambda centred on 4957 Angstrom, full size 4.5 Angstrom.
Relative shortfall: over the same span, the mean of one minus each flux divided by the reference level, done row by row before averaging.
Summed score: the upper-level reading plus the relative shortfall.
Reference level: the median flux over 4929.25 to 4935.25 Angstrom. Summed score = 25.2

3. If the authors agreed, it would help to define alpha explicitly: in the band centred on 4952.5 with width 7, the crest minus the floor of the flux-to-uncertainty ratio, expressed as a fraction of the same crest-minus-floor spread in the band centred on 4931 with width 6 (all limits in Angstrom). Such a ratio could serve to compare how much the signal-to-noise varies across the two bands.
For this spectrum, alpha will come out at 1.0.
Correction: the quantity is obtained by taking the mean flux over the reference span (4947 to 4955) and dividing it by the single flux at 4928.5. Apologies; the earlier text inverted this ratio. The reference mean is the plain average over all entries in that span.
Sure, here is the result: 1.00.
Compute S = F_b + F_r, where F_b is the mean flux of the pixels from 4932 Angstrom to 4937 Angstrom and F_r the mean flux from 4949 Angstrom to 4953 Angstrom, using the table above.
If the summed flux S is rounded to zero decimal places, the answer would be 55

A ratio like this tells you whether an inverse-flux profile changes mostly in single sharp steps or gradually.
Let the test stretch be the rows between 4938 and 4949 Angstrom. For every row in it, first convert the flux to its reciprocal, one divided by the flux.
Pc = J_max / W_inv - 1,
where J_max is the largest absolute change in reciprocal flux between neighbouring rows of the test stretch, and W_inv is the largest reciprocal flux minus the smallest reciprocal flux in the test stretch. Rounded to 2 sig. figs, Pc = -0.49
